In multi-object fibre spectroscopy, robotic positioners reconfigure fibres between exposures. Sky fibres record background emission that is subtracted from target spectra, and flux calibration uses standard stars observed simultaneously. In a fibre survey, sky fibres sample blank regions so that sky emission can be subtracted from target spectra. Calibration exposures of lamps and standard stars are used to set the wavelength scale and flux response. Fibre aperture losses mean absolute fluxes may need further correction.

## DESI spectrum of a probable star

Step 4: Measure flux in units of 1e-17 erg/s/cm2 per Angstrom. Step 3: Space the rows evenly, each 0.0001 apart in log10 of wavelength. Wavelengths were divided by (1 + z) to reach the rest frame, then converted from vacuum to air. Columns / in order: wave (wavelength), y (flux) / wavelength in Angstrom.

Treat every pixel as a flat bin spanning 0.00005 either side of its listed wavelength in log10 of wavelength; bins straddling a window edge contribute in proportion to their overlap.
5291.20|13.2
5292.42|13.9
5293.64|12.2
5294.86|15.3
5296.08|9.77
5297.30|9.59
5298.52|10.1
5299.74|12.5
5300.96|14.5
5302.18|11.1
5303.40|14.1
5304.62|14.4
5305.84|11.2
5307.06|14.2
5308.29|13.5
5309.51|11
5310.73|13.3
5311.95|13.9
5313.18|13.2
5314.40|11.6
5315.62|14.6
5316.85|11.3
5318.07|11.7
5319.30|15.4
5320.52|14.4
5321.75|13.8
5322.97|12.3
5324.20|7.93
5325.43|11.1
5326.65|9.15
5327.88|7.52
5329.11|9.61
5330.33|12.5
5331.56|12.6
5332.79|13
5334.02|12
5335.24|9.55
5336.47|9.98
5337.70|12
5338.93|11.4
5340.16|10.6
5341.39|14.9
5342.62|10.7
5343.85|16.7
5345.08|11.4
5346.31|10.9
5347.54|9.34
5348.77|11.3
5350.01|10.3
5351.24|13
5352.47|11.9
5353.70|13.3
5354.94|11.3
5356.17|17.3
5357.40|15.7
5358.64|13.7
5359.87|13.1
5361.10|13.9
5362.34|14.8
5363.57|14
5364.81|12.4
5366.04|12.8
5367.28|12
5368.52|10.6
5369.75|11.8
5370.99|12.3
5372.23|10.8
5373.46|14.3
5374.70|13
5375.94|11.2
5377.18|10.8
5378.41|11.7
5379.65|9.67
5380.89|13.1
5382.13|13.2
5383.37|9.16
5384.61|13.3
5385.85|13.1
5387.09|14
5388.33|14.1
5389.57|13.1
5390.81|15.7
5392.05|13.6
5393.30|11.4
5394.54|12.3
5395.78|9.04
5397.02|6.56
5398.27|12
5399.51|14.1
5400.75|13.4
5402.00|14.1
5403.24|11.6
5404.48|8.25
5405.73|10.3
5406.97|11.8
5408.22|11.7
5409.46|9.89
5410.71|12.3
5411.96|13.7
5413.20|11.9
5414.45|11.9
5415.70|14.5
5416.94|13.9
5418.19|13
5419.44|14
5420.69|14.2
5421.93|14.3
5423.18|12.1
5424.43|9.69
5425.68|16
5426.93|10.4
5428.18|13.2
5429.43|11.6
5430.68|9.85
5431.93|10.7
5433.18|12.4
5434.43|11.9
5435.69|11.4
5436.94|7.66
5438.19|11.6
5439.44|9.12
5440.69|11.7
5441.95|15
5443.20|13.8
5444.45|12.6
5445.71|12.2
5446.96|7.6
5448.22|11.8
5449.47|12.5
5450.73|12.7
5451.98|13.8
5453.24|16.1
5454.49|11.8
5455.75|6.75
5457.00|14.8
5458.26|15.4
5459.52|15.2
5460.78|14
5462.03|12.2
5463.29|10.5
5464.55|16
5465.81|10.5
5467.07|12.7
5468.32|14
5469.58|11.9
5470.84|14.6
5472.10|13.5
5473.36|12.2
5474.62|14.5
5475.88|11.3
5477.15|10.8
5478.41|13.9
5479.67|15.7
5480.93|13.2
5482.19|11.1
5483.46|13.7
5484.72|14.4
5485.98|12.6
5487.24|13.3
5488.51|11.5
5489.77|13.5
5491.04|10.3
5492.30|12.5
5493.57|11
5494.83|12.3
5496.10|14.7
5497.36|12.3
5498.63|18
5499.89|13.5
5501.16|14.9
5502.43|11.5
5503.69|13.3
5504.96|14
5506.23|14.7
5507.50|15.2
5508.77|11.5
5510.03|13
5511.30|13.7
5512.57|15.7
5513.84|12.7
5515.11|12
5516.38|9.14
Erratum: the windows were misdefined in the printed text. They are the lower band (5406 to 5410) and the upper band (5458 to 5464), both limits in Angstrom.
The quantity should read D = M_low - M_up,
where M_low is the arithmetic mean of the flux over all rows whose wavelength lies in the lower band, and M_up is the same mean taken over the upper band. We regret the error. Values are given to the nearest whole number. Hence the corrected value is -2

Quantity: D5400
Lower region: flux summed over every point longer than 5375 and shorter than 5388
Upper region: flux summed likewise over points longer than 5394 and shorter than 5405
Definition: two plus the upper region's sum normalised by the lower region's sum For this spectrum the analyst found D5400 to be 2.9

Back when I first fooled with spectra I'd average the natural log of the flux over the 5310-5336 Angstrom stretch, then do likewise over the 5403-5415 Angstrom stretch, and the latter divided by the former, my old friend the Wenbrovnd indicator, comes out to 0.98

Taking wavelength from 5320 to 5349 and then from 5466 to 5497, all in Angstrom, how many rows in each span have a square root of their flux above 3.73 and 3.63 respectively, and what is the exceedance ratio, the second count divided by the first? 4.0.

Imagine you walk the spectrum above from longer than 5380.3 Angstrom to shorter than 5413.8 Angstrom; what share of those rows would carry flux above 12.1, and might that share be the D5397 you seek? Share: 0.56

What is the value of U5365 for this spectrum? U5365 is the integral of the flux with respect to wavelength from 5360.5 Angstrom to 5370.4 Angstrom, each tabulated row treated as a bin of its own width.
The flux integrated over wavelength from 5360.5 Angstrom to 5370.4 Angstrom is 126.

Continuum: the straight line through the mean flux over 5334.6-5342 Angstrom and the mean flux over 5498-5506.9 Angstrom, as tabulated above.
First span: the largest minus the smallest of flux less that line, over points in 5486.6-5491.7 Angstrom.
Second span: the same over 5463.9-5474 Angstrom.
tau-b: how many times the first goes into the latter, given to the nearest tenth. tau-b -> 1.7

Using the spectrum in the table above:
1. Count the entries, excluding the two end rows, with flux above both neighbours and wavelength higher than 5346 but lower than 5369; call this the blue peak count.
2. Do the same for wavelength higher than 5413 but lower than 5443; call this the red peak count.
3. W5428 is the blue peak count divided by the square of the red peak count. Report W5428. 0.17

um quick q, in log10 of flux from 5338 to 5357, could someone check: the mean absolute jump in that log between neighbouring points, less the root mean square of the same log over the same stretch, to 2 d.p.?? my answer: -0.99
